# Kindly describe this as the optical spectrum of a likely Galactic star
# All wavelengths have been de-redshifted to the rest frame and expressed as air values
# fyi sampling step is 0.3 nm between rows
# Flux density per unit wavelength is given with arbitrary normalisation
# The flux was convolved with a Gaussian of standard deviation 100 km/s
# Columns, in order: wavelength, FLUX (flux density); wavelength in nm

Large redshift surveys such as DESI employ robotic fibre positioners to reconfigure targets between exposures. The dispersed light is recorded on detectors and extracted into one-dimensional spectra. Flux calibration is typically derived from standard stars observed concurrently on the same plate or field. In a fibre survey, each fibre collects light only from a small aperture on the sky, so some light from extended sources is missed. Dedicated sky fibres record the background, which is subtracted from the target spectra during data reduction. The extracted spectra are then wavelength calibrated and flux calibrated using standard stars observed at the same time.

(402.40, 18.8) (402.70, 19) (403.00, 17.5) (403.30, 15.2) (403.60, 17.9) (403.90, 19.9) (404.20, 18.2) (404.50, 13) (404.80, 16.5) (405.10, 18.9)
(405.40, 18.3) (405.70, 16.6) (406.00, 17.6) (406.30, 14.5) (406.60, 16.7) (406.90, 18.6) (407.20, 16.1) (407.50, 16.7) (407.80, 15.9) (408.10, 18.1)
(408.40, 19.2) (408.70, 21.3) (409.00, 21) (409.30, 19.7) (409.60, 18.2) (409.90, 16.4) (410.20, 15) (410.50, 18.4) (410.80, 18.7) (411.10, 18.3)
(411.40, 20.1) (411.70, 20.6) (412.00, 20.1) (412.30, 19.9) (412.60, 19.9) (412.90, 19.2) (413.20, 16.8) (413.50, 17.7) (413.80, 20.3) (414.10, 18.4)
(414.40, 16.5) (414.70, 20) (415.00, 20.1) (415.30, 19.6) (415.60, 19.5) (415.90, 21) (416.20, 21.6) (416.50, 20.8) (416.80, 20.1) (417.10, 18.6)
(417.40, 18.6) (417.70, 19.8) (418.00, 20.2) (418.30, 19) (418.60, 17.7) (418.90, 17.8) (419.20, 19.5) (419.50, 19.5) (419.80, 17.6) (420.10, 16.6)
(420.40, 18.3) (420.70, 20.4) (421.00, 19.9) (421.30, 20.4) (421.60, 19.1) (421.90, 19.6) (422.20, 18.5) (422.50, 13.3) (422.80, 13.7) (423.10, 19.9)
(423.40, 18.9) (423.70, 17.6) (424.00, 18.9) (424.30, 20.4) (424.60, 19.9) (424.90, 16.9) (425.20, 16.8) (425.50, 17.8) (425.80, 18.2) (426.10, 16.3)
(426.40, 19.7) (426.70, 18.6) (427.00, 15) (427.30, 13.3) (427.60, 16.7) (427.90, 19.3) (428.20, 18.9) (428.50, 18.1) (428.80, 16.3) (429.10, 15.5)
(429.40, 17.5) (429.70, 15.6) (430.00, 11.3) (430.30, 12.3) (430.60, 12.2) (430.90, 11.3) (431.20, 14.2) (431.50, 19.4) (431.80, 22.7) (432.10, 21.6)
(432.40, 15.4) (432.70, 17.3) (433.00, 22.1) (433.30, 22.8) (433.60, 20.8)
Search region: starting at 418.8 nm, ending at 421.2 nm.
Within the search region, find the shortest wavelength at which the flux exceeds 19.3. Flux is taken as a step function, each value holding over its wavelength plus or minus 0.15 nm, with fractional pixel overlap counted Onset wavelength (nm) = 419.20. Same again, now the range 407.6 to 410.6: 408.70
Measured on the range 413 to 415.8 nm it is 413.80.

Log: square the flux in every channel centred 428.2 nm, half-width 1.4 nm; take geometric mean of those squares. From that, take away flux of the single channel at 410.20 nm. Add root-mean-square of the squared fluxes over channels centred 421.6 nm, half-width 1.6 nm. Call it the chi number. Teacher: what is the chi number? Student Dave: 607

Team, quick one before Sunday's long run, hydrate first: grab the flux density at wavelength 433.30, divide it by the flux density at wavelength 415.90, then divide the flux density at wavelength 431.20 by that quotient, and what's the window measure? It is 13.1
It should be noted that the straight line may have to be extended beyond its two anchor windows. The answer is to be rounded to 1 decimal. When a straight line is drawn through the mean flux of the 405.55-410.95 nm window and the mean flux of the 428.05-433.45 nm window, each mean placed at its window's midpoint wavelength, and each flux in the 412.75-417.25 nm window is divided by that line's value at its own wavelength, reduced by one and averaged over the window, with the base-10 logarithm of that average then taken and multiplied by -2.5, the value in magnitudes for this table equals 2.4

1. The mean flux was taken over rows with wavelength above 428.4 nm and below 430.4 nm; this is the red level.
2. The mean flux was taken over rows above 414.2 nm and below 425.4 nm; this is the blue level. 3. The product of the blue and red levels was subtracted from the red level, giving -271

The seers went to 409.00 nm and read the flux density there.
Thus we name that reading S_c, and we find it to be 21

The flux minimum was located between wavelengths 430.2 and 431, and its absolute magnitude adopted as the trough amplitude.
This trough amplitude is 11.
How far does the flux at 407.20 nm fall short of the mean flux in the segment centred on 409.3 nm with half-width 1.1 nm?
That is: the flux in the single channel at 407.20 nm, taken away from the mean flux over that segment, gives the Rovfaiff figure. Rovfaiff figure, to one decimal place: 2.6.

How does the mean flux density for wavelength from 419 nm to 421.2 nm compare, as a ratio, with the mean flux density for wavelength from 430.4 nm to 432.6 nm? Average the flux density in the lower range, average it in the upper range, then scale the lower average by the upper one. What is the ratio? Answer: 1.13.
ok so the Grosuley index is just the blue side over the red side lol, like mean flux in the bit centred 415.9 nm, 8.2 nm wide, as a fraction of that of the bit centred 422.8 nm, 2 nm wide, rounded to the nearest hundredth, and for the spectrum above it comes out 1.11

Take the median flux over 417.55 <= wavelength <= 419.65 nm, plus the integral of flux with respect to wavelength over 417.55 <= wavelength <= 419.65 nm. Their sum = 60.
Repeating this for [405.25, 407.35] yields 52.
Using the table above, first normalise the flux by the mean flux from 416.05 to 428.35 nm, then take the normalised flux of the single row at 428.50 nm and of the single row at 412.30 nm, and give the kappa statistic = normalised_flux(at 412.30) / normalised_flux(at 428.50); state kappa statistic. 1.1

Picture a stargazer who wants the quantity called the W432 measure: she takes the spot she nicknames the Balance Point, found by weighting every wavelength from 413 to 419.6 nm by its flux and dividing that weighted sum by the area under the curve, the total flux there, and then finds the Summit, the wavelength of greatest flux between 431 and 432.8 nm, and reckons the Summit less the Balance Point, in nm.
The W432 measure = 15.43 nm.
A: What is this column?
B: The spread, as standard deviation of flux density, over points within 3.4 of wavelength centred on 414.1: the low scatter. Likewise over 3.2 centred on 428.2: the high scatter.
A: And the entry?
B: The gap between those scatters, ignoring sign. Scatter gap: 0.5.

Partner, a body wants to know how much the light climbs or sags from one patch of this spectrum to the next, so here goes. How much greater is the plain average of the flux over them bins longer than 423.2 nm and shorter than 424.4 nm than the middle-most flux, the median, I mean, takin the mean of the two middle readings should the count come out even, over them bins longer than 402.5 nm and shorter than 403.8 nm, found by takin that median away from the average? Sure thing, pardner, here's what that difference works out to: 1.2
